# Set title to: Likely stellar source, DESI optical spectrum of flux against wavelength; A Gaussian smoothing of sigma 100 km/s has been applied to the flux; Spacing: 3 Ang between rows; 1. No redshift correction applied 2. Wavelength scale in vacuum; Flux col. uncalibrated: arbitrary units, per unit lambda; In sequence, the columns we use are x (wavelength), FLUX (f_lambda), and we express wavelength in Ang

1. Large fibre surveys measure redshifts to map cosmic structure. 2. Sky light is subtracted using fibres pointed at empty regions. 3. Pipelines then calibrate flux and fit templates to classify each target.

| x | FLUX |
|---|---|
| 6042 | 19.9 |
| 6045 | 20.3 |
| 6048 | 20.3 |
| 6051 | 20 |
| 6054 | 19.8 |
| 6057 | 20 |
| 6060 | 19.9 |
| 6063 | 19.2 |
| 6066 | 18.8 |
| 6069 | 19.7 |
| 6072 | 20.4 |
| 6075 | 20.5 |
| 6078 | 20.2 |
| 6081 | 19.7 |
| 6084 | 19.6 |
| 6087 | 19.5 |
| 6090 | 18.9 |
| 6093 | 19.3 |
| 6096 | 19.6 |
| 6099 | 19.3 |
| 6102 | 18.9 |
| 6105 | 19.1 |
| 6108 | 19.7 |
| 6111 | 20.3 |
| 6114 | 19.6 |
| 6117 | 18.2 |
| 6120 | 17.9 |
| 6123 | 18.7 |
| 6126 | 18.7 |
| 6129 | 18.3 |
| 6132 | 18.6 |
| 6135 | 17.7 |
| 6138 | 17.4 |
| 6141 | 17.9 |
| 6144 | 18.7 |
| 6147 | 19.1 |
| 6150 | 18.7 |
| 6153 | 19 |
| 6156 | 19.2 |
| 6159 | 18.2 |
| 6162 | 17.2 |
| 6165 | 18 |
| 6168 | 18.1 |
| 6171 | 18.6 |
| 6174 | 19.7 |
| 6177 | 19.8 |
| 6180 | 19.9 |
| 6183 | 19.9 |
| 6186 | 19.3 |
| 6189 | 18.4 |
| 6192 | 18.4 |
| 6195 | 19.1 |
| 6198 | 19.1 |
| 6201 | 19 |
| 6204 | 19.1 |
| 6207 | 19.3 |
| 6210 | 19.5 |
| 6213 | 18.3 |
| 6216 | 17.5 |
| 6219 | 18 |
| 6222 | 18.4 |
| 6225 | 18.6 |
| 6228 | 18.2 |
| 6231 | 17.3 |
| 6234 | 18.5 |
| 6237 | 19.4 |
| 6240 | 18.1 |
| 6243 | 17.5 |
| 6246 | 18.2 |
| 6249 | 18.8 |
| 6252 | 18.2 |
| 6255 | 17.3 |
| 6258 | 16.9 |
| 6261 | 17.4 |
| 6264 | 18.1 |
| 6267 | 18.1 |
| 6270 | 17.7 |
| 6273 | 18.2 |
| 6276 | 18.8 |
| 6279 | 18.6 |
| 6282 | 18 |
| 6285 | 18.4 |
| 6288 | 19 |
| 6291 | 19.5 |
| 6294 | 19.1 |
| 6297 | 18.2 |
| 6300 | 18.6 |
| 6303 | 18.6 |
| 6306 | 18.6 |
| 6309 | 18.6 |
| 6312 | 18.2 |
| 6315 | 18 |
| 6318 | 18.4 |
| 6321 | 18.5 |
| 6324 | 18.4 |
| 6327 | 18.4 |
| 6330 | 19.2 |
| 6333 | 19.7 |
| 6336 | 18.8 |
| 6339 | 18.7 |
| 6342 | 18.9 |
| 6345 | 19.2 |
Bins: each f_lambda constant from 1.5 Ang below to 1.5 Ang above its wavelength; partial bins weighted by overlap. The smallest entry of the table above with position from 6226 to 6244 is 17.3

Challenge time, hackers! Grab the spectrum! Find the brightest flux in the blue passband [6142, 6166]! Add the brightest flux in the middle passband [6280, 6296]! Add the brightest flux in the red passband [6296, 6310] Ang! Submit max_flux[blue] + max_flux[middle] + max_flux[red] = 57.3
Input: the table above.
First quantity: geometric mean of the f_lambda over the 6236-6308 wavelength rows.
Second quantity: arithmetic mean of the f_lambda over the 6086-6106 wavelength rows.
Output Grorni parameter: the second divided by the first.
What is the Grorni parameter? 1.05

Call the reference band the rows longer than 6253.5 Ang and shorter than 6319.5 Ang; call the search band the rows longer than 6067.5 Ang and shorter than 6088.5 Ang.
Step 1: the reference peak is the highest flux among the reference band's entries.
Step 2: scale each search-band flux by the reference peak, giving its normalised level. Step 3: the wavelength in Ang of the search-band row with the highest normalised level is 6075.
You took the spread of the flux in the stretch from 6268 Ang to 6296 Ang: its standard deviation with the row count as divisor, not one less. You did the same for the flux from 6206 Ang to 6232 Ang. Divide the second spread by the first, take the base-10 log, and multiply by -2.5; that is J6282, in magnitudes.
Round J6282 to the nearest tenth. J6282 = -0.3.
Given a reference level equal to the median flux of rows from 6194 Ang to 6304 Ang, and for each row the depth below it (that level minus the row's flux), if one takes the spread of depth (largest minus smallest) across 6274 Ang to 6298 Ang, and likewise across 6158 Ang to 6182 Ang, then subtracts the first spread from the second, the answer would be 1.2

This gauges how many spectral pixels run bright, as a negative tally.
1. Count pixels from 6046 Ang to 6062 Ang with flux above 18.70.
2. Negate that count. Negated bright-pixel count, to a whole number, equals -5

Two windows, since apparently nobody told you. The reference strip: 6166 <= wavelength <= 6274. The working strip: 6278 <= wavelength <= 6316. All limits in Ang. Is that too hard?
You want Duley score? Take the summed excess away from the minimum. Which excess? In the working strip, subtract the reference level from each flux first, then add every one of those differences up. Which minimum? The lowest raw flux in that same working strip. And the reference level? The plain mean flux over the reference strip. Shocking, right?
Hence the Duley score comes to 17.1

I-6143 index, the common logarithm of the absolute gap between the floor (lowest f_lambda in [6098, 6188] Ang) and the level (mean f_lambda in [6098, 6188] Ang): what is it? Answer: 0.20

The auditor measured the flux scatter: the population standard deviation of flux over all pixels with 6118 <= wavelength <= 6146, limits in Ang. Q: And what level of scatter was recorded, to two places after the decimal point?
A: 0.47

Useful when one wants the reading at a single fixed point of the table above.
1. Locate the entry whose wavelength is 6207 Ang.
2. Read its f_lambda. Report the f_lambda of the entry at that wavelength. 19.3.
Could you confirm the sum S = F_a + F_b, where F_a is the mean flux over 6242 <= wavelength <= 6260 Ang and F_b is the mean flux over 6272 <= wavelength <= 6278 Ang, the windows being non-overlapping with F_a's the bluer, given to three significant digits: 36.3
